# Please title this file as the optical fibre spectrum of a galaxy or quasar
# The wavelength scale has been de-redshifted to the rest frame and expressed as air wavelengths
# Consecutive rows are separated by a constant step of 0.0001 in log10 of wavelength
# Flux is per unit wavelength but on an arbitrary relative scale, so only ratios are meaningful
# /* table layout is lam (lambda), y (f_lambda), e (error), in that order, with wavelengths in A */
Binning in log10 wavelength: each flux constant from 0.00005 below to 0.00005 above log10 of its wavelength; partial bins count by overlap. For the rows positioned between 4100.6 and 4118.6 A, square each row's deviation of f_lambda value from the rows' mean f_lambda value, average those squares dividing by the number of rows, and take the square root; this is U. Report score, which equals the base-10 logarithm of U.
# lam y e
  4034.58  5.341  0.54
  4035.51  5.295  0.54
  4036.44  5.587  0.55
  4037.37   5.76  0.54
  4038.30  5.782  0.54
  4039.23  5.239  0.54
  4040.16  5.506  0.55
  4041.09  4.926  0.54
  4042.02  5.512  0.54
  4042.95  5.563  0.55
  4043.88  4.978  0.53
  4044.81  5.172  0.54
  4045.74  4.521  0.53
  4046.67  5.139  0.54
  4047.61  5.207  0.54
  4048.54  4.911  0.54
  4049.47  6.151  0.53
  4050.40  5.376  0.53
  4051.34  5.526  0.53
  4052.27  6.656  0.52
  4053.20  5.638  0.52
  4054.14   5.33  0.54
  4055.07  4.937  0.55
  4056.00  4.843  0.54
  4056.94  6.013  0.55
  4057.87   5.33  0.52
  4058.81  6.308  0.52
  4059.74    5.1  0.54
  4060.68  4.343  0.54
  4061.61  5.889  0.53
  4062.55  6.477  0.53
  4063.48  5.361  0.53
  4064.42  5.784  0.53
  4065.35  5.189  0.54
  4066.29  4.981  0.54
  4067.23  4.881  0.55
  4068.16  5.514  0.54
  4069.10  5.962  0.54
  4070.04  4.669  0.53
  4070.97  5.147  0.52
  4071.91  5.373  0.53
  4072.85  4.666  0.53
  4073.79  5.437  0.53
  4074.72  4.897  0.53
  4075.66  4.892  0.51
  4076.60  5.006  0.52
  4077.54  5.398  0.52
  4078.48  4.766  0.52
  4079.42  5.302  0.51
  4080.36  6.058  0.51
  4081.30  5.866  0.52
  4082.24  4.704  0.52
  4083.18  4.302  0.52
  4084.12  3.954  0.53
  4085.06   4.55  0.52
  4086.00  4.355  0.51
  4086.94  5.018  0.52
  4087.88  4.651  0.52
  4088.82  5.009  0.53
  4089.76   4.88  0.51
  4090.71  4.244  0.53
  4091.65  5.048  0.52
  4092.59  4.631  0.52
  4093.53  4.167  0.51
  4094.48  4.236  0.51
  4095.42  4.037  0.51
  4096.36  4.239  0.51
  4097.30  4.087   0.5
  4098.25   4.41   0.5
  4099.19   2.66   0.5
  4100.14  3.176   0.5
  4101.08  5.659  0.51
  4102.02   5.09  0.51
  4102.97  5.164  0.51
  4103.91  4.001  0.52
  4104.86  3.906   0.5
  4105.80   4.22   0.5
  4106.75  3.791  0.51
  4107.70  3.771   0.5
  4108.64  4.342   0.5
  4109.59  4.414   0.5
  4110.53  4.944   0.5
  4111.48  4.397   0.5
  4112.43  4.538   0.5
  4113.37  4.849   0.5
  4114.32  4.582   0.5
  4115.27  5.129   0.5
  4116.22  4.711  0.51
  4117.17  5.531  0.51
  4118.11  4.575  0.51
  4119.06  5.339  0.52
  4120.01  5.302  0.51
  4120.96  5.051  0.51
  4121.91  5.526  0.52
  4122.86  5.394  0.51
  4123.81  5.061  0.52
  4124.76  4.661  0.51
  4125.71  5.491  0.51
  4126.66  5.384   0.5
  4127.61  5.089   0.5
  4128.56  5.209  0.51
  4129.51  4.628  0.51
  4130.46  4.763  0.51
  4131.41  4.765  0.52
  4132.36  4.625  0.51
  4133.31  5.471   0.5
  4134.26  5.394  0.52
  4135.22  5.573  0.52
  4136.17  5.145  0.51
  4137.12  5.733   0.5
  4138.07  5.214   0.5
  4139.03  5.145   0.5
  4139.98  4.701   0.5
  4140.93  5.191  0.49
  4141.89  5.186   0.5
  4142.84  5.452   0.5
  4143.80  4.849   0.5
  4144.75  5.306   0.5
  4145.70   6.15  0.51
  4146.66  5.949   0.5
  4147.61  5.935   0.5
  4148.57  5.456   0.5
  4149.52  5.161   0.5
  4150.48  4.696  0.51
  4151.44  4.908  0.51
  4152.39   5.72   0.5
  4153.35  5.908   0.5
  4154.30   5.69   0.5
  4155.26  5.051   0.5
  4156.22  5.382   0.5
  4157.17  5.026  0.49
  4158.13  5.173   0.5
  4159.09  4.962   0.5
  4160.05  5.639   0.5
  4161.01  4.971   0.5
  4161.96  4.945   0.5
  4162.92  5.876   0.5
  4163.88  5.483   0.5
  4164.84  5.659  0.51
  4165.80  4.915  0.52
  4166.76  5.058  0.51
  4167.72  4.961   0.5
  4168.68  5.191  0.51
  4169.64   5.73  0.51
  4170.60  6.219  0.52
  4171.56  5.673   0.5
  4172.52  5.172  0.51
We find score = -0.27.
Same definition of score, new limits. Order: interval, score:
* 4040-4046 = -0.44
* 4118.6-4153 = -0.42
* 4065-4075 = -0.42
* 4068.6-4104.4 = -0.16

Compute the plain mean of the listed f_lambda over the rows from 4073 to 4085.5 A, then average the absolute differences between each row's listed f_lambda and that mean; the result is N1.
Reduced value 0.463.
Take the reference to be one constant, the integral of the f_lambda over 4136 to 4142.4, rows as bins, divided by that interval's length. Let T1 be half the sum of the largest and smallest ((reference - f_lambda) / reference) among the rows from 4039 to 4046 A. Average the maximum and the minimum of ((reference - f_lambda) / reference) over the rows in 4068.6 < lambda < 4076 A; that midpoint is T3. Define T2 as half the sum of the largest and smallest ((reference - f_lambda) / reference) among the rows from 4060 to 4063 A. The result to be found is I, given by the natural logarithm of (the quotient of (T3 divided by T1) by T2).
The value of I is 2.95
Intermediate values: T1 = 0.029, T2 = -0.04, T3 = -0.02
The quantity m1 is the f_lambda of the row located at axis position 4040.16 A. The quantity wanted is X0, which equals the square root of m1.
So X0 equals 2.35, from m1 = 5.506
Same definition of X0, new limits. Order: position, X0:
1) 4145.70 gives 2.48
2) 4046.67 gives 2.27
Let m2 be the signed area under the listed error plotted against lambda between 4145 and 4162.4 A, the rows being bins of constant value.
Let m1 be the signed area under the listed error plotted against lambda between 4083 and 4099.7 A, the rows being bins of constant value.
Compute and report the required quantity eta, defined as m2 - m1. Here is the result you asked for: 0.12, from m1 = 8.60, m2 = 8.72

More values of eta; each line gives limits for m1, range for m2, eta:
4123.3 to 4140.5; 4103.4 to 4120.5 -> -0.11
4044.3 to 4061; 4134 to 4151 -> -0.37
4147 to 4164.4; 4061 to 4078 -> 0.31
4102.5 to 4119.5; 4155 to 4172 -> -0.02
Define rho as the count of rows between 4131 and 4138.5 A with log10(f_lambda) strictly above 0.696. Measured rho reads 6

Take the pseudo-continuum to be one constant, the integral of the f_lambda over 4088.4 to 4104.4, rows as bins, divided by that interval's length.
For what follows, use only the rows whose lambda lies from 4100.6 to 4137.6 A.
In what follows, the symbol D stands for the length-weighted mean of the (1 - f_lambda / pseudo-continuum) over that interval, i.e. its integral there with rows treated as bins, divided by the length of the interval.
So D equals -0.12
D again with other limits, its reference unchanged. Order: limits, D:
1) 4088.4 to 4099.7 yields 0.02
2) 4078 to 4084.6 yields -0.14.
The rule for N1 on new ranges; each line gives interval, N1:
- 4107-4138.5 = 0.379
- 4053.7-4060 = 0.430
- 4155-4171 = 0.333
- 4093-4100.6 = 0.479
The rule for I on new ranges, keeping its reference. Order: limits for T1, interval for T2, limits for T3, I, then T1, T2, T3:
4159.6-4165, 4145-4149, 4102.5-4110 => 3.35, -0.042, -0.12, 0.14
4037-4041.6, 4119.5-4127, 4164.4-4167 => 3.42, -0.031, 0.02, -0.02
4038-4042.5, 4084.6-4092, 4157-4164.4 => 2.55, -0.031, 0.11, -0.04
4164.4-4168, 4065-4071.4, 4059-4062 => 3.55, -0.018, -0.02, 0.01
